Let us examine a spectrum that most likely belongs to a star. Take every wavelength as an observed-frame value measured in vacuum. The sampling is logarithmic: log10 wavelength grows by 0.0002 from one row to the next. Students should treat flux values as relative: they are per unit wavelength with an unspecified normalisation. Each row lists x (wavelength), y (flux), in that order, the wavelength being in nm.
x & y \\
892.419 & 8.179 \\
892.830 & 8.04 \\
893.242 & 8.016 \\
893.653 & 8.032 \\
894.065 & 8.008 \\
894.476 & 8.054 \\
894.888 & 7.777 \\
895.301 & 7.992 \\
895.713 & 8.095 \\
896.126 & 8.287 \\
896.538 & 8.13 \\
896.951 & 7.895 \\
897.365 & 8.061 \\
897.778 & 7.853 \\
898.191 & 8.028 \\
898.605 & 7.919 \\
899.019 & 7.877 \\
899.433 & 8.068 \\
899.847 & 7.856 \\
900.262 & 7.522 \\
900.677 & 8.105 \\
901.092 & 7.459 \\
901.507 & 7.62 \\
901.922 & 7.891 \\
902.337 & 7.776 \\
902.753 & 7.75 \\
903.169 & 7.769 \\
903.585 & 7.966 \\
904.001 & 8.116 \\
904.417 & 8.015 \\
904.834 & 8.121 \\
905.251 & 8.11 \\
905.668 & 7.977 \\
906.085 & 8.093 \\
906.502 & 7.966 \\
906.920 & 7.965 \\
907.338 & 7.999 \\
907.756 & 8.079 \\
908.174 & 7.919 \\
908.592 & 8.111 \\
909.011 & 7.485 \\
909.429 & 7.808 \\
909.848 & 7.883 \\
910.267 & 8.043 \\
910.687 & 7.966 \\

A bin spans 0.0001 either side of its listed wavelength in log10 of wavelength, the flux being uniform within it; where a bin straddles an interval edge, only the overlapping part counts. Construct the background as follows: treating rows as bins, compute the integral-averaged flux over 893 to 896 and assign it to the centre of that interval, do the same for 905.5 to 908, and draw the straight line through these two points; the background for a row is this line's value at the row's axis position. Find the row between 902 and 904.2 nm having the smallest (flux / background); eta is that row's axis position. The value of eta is 902.753 nm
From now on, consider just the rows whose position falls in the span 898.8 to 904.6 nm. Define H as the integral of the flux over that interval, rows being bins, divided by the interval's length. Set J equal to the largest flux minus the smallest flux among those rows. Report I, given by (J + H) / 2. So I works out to 4.25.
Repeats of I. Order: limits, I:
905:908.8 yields 4.11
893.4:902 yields 4.38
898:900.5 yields 4.21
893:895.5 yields 4.13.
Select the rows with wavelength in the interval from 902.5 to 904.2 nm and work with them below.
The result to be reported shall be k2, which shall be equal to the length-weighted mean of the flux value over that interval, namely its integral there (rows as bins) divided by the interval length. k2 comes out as 7.89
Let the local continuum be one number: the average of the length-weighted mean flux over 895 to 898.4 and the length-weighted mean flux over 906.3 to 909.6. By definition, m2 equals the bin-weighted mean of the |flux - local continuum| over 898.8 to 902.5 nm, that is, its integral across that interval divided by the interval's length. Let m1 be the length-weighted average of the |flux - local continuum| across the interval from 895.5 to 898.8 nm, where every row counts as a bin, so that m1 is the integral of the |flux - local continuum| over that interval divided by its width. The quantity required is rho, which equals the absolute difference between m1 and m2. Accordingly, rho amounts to 0.105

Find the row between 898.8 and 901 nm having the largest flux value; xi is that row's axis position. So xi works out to 900.677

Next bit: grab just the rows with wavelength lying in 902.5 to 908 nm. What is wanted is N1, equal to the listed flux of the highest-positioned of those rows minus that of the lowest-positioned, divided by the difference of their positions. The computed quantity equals 0.066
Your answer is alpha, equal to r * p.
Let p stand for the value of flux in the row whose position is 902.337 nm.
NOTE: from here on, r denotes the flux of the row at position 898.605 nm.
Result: 61.6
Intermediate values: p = 7.776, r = 7.919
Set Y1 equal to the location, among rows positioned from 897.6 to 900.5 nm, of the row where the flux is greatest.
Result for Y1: 899.433 nm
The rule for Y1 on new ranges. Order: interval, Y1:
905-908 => 905.251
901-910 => 904.834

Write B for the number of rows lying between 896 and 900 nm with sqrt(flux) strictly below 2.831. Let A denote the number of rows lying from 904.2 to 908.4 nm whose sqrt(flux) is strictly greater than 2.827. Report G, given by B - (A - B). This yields 4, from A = 6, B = 5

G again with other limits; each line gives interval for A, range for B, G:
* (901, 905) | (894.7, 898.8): 7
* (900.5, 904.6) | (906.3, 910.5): 11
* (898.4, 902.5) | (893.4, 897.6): 6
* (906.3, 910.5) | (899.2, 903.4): 12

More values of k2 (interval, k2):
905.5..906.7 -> 8.02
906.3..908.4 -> 7.99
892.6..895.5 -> 7.99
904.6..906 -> 8.07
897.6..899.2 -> 7.92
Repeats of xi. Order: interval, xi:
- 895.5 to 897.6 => 896.126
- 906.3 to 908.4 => 907.756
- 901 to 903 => 901.922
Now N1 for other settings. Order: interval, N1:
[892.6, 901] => 0.008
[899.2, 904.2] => 0.011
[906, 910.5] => -0.012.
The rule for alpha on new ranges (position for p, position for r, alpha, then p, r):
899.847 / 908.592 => 63.7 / 7.856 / 8.111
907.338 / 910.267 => 64.3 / 7.999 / 8.043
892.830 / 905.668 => 64.1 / 8.04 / 7.977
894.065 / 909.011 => 59.9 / 8.008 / 7.485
